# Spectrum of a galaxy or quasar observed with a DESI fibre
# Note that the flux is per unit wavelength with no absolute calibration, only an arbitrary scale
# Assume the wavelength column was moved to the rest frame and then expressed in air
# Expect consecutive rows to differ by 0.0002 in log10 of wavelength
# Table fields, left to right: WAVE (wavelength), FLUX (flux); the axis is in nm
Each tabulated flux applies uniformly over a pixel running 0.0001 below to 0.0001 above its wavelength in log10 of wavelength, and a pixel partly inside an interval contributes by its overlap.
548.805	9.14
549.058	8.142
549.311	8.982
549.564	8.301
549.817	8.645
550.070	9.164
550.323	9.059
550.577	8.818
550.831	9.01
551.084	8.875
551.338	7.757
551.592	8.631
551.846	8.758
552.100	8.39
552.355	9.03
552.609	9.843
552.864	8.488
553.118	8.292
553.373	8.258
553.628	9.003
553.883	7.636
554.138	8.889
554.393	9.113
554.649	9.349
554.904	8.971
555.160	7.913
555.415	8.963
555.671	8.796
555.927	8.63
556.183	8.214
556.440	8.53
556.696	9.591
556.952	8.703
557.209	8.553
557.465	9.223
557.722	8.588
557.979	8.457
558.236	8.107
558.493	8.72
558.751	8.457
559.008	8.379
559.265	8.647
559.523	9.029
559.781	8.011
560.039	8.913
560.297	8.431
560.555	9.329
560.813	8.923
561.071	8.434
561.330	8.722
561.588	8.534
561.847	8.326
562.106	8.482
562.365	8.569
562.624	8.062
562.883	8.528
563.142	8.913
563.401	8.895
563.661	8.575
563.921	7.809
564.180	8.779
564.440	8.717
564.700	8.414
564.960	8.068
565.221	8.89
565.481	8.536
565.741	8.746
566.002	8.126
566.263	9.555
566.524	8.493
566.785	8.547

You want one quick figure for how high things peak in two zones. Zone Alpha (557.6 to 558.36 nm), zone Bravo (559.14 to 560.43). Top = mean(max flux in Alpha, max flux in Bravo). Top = 8.81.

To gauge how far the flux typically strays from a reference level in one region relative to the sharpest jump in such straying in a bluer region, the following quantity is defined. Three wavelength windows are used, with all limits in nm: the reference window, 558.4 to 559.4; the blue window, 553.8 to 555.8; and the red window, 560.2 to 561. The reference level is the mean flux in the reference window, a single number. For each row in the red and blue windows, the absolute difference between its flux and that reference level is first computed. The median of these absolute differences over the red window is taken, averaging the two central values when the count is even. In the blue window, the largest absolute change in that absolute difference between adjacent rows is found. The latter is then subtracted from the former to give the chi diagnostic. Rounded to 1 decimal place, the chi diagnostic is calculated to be -0.2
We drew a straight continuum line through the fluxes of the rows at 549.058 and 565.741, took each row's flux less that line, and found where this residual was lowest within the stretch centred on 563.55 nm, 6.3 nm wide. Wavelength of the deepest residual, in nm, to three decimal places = 563.921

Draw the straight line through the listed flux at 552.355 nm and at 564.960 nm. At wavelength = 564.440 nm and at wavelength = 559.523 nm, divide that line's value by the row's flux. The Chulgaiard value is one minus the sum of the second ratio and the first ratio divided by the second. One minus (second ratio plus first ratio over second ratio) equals -0.93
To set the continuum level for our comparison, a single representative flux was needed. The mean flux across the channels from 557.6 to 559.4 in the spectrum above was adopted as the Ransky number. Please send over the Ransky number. 8.48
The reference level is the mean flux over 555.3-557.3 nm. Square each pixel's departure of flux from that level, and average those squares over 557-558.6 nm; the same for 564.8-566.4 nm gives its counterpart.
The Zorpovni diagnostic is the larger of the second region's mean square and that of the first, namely 0.26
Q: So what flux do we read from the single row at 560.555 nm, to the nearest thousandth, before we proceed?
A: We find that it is 9.329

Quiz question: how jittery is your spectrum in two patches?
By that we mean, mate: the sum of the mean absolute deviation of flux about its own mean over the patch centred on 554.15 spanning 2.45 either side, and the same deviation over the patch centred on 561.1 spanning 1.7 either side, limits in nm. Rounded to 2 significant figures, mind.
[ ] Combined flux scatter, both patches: 0.70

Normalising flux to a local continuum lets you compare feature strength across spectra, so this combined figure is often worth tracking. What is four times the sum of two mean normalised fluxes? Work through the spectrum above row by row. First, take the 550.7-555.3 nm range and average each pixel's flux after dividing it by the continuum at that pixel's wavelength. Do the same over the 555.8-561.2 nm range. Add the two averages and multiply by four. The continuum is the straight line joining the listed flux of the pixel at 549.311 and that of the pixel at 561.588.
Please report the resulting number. 7.93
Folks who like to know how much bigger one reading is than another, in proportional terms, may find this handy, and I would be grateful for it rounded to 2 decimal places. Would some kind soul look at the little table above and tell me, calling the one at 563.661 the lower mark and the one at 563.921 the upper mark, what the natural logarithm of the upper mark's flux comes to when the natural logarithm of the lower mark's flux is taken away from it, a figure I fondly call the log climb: -0.09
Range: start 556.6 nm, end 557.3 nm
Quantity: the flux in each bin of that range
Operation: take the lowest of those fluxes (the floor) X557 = 8.553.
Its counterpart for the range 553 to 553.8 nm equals 8.258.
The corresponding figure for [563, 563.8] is 8.575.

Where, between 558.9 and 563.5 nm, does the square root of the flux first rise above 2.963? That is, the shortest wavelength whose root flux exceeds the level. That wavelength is 559.523 nm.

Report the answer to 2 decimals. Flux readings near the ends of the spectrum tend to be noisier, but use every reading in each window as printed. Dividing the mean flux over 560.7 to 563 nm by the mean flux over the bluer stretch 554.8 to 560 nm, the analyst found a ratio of 0.99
